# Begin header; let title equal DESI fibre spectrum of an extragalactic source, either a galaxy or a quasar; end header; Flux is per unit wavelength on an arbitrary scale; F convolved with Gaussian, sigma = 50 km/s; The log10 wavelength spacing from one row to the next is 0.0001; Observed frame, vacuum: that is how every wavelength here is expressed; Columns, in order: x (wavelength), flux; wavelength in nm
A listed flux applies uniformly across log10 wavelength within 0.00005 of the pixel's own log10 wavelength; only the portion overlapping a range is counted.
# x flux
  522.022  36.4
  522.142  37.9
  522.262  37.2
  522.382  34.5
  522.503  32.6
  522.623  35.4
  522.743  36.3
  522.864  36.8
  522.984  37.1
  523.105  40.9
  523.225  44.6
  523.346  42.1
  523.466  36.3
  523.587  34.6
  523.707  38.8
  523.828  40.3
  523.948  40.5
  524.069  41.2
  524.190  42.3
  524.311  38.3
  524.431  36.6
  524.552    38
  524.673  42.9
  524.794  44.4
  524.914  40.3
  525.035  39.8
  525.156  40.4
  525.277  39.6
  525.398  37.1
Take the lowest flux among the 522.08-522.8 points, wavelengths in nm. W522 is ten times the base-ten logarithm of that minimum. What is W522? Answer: 15.13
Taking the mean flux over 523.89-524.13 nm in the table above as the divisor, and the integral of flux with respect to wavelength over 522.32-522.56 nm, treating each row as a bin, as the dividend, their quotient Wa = 0.198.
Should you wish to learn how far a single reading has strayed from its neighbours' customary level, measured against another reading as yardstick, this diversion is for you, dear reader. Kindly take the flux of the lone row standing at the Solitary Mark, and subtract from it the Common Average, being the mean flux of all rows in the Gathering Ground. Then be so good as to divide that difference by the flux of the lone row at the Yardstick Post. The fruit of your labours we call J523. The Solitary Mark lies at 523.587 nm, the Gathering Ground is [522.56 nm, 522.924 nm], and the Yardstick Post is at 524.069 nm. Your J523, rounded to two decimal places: -0.04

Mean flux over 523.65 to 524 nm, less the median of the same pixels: -0.4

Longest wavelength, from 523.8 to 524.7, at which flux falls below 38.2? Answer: 524.552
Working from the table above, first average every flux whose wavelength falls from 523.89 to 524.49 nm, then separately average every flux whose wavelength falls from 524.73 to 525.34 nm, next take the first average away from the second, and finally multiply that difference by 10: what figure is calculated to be 11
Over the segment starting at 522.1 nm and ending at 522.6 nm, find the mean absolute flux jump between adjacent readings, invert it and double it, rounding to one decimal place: 1.1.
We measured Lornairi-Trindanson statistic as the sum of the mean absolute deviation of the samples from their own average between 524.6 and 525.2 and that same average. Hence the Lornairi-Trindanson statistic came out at 43.2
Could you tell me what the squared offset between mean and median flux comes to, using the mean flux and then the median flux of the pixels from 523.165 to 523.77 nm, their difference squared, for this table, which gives 0.23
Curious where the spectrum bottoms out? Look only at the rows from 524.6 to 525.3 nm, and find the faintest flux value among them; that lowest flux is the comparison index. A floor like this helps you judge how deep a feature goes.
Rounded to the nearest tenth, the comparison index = 39.6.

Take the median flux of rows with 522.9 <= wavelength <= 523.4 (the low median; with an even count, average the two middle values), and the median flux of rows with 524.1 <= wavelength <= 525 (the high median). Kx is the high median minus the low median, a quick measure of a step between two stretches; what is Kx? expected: -1.2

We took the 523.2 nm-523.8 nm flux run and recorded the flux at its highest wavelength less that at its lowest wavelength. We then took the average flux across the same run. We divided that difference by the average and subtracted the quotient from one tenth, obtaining 0.25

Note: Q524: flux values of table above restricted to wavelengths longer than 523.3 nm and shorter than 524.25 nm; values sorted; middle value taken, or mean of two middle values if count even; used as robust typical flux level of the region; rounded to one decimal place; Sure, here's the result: 40.4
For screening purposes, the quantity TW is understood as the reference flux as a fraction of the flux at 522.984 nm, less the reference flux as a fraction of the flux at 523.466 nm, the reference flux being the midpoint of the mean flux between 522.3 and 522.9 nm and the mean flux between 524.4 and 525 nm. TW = -0.02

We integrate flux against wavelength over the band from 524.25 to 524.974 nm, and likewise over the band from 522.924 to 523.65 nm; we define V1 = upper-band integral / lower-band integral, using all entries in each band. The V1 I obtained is 1.02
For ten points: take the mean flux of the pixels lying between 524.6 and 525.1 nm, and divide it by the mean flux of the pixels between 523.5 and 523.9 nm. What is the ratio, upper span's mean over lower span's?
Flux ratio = 1.10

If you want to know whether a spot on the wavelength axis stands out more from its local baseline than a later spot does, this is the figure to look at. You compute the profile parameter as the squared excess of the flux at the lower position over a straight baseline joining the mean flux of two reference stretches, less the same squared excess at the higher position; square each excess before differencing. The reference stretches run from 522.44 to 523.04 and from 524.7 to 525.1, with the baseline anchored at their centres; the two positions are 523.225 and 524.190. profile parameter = 51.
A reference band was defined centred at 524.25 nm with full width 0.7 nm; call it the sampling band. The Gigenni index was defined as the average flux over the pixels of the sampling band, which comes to 39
